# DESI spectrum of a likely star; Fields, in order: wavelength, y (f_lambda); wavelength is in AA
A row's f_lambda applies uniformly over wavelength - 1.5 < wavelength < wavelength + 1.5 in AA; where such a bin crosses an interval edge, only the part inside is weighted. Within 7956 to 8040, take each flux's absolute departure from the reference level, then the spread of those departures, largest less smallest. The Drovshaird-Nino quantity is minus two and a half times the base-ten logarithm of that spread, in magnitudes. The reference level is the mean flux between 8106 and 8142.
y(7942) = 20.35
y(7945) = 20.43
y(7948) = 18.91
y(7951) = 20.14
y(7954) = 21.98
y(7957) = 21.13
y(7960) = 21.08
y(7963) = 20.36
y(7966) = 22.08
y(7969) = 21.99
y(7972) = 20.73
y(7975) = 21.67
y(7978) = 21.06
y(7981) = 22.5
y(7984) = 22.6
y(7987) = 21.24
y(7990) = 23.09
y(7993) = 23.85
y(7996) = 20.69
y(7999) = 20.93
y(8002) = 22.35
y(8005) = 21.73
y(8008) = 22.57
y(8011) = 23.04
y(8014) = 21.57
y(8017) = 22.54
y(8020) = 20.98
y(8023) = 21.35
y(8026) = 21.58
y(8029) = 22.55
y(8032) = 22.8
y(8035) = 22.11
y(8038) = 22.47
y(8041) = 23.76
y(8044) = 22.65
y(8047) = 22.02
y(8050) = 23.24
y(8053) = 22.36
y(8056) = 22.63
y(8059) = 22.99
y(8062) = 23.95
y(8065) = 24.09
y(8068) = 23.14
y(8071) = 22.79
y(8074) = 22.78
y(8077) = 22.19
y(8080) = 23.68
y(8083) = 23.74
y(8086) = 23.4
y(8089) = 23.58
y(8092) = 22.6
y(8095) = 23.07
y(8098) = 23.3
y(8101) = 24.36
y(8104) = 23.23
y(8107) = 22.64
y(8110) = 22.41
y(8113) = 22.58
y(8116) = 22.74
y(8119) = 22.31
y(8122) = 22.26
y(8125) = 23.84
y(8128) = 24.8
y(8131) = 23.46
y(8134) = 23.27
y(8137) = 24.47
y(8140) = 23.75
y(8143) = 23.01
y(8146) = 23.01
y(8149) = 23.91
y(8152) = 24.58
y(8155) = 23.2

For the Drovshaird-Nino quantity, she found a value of -1.1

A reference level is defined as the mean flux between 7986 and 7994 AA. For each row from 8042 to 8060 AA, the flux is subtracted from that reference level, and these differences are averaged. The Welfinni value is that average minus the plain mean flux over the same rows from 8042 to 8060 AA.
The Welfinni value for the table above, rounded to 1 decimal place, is -22.6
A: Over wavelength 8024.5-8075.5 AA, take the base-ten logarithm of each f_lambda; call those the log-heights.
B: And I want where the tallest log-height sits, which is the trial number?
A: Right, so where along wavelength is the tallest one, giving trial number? 8065 AA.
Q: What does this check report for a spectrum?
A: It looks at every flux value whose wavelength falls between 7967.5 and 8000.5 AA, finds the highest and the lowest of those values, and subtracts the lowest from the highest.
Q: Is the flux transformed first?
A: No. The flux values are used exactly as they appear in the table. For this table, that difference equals 3.2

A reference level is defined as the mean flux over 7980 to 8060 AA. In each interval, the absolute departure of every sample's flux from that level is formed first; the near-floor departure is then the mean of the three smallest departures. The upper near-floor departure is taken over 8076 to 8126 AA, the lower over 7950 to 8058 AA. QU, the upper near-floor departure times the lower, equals 0.005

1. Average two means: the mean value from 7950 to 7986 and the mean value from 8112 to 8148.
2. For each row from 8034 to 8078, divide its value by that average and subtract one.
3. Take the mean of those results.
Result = 0.023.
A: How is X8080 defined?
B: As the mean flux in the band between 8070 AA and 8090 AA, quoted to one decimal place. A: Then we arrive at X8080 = 23.2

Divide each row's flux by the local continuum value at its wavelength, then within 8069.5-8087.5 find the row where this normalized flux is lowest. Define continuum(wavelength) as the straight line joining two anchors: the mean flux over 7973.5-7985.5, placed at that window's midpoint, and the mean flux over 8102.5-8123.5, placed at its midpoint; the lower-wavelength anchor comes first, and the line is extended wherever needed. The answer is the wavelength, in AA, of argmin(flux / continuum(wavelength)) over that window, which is 8077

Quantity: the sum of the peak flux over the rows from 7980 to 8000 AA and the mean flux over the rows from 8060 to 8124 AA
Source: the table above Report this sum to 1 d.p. 46.9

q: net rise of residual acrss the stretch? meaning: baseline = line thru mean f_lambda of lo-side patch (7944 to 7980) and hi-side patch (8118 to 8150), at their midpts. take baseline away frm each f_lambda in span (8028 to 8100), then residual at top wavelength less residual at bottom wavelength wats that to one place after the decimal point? -0.2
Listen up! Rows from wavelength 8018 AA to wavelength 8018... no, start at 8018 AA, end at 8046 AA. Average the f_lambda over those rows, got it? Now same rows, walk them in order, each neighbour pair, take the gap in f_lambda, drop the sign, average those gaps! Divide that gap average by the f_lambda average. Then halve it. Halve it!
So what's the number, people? 0.0148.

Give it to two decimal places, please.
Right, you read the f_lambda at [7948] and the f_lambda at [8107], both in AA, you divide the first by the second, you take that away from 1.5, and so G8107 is 0.66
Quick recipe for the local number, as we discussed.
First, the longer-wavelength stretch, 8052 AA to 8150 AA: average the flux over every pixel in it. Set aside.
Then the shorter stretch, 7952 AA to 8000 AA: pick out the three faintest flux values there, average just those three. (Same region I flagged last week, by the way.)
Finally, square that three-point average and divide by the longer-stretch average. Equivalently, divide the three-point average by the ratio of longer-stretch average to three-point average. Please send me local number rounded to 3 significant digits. 18.3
